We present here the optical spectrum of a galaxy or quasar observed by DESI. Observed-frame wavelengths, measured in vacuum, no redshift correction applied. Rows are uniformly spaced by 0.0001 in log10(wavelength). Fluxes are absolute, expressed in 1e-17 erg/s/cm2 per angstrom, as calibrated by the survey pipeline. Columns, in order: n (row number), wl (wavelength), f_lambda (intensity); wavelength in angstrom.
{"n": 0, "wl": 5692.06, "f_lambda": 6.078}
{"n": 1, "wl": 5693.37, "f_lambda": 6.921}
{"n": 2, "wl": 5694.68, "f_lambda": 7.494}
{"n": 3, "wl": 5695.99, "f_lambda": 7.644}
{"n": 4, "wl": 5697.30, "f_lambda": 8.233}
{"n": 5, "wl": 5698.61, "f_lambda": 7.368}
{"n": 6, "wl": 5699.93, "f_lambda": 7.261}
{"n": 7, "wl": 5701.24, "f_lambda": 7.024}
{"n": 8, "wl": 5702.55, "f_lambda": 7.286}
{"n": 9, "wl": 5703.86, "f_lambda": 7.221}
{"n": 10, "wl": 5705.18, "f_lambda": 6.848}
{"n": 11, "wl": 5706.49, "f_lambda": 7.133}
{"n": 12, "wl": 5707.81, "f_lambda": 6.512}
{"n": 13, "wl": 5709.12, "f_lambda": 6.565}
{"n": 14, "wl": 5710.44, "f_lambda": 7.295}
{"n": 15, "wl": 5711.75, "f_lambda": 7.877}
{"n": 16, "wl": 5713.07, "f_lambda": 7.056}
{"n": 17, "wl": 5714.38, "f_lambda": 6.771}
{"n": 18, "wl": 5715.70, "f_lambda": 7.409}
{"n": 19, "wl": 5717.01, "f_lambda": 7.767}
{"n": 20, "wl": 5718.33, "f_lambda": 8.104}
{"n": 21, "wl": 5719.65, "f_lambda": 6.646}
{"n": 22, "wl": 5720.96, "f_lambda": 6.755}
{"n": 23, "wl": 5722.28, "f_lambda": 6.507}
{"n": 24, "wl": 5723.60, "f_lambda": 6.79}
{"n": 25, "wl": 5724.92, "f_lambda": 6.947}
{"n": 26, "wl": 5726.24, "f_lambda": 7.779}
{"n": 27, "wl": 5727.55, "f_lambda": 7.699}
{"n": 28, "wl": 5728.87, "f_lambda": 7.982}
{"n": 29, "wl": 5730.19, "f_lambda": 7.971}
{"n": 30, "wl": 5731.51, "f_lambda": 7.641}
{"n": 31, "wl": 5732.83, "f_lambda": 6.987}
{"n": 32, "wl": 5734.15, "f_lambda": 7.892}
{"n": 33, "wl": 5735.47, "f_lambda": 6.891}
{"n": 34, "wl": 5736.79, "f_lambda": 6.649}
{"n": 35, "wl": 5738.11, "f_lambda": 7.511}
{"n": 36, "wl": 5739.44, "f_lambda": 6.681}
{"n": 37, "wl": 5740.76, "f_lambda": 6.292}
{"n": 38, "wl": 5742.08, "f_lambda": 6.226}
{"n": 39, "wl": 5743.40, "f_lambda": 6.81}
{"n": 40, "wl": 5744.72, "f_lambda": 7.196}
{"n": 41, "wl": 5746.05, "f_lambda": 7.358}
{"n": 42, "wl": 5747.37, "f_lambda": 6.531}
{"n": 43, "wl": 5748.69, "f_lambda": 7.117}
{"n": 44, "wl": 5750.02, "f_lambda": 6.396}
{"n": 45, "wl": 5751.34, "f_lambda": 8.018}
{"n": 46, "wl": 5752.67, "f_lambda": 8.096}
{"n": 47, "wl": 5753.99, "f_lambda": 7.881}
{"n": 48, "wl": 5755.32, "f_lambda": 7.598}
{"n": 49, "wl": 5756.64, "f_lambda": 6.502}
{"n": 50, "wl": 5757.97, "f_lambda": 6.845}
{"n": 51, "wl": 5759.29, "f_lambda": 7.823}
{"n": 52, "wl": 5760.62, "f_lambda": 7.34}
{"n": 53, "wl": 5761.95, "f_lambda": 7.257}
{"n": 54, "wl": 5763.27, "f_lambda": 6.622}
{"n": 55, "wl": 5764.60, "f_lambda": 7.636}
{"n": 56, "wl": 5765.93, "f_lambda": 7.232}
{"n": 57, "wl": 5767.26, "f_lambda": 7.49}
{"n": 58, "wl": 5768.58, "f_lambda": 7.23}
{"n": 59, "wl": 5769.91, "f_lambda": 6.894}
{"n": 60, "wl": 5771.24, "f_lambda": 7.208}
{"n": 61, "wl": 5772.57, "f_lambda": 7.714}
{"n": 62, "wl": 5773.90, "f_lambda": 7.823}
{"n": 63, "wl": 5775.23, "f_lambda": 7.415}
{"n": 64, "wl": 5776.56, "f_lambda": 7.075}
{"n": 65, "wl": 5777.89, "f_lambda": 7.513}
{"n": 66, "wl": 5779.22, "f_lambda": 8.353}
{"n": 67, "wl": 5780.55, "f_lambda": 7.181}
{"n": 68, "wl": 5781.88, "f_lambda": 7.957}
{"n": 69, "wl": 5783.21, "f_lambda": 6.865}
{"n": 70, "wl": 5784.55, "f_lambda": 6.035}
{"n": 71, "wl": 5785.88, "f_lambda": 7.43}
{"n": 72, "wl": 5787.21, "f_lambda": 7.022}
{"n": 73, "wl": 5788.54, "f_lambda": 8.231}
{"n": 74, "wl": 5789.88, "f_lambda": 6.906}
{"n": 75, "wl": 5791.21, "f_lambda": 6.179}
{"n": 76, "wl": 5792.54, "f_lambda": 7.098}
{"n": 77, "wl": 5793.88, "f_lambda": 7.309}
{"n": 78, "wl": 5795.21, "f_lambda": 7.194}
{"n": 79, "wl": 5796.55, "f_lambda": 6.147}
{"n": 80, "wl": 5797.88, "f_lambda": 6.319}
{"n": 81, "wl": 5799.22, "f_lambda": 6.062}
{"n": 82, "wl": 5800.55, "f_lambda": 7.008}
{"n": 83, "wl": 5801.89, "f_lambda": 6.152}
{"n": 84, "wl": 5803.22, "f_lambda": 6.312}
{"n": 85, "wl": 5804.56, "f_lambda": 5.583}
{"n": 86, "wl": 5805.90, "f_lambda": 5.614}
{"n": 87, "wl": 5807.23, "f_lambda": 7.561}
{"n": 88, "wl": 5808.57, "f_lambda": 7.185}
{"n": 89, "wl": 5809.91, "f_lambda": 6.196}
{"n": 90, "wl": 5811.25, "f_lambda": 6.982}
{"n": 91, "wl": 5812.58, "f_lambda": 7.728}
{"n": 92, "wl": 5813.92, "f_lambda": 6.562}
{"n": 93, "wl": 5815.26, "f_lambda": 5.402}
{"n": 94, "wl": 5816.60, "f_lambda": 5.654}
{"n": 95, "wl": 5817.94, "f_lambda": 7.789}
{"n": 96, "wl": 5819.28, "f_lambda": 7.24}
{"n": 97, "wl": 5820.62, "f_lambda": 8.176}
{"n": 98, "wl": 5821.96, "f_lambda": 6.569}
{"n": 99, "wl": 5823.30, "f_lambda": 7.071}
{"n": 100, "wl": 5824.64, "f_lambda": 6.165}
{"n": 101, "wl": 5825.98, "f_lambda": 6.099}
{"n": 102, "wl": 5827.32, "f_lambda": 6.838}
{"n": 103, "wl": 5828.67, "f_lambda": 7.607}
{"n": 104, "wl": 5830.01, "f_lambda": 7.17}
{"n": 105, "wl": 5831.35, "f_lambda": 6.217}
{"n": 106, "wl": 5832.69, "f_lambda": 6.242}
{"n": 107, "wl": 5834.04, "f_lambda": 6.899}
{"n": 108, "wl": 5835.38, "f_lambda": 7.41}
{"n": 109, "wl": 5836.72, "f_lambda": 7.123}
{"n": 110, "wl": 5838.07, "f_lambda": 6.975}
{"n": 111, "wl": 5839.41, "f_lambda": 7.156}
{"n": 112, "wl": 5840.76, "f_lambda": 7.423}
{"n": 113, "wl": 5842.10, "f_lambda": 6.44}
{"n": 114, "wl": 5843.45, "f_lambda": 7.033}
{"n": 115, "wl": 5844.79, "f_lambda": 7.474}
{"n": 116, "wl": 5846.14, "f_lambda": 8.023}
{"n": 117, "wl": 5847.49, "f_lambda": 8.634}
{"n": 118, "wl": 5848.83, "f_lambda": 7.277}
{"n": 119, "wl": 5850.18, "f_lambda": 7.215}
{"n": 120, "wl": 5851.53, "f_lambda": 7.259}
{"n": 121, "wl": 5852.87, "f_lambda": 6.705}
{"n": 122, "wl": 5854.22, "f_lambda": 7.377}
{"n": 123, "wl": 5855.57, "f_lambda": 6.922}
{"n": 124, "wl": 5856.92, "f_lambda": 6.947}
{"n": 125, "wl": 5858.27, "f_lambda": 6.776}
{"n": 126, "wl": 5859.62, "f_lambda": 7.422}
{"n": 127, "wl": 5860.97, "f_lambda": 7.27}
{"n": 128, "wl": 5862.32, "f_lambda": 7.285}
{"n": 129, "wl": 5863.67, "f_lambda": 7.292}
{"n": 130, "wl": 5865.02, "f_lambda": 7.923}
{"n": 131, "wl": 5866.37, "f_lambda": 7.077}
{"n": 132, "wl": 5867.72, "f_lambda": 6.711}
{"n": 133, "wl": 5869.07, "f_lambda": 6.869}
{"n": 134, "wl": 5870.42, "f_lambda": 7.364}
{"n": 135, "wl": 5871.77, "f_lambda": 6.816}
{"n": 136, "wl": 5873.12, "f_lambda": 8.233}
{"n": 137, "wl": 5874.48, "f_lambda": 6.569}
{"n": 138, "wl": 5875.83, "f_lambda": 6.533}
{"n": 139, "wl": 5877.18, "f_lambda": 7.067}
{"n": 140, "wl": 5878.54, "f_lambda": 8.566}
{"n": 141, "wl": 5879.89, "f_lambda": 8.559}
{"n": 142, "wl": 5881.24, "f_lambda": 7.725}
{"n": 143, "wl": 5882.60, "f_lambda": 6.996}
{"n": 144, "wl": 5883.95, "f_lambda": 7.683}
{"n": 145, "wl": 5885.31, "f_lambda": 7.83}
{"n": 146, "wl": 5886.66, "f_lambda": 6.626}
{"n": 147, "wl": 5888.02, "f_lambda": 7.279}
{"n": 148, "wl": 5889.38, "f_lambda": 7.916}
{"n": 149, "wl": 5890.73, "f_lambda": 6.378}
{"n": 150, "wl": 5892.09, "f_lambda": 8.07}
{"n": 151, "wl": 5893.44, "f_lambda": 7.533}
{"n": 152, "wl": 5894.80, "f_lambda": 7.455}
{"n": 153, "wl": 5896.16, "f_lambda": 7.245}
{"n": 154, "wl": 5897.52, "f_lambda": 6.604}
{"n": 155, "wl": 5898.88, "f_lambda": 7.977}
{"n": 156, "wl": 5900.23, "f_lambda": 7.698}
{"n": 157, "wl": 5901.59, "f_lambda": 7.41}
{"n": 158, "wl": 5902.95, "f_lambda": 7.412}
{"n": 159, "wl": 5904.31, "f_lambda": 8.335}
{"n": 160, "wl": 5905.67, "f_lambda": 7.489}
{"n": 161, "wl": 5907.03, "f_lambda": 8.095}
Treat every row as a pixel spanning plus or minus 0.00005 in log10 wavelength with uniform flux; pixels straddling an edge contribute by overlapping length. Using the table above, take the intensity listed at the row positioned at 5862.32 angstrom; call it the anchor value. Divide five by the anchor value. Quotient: 0.69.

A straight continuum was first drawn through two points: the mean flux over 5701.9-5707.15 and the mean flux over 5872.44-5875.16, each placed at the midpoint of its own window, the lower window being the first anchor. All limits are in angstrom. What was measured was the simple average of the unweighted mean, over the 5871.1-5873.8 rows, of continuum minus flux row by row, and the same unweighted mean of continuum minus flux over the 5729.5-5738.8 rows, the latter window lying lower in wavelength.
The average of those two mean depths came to -0.2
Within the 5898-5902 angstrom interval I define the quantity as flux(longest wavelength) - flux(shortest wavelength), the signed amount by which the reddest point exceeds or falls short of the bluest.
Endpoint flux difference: -0.6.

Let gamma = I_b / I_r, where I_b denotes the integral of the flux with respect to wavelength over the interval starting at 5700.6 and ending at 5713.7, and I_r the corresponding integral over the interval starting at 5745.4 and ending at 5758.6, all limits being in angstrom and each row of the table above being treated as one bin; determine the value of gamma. 0.97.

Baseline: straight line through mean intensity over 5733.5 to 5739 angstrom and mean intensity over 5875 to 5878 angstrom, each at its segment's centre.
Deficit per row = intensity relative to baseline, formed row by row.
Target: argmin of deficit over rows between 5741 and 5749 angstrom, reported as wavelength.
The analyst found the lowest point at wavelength 5742.08 angstrom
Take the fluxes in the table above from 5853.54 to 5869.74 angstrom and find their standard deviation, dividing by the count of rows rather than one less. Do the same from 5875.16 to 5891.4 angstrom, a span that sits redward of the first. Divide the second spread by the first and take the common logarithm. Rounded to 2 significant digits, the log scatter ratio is 0.34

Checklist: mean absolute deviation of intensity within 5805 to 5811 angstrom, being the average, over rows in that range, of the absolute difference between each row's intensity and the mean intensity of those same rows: 0.73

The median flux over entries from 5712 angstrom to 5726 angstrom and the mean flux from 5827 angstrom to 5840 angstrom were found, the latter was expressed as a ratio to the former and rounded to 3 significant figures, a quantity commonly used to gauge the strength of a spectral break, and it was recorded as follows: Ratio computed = 1.01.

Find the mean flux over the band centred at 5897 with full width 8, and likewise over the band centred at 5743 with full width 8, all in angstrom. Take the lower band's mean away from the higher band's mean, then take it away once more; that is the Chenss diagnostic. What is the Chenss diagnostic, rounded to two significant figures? -6.1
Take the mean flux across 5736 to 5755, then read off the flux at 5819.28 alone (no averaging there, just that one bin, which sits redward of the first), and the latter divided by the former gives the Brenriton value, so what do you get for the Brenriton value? 1.03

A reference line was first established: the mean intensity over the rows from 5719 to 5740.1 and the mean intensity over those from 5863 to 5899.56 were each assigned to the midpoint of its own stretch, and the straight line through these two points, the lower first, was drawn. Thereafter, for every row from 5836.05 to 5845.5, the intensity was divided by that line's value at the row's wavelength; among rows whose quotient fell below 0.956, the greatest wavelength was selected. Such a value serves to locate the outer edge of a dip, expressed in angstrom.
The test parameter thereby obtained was 5842.10 angstrom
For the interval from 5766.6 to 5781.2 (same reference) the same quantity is 5769.91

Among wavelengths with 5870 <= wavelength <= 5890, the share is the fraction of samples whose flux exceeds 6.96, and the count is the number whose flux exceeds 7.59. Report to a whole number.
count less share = 6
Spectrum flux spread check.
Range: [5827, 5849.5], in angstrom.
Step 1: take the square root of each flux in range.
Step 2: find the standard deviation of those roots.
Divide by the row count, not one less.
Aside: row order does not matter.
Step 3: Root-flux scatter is 0.109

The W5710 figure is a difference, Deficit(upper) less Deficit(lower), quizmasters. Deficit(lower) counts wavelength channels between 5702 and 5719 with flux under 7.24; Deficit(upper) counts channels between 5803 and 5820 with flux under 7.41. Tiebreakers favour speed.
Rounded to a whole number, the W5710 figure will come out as 3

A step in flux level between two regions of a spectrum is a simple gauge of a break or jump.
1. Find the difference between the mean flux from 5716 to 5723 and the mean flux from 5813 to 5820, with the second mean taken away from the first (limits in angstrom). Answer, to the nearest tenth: 0.6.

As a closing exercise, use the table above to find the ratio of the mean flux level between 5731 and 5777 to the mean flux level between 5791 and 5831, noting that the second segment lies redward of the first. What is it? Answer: 1.074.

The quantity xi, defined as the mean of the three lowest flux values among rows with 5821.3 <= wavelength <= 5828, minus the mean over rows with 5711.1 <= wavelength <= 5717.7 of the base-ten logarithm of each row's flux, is 5.4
